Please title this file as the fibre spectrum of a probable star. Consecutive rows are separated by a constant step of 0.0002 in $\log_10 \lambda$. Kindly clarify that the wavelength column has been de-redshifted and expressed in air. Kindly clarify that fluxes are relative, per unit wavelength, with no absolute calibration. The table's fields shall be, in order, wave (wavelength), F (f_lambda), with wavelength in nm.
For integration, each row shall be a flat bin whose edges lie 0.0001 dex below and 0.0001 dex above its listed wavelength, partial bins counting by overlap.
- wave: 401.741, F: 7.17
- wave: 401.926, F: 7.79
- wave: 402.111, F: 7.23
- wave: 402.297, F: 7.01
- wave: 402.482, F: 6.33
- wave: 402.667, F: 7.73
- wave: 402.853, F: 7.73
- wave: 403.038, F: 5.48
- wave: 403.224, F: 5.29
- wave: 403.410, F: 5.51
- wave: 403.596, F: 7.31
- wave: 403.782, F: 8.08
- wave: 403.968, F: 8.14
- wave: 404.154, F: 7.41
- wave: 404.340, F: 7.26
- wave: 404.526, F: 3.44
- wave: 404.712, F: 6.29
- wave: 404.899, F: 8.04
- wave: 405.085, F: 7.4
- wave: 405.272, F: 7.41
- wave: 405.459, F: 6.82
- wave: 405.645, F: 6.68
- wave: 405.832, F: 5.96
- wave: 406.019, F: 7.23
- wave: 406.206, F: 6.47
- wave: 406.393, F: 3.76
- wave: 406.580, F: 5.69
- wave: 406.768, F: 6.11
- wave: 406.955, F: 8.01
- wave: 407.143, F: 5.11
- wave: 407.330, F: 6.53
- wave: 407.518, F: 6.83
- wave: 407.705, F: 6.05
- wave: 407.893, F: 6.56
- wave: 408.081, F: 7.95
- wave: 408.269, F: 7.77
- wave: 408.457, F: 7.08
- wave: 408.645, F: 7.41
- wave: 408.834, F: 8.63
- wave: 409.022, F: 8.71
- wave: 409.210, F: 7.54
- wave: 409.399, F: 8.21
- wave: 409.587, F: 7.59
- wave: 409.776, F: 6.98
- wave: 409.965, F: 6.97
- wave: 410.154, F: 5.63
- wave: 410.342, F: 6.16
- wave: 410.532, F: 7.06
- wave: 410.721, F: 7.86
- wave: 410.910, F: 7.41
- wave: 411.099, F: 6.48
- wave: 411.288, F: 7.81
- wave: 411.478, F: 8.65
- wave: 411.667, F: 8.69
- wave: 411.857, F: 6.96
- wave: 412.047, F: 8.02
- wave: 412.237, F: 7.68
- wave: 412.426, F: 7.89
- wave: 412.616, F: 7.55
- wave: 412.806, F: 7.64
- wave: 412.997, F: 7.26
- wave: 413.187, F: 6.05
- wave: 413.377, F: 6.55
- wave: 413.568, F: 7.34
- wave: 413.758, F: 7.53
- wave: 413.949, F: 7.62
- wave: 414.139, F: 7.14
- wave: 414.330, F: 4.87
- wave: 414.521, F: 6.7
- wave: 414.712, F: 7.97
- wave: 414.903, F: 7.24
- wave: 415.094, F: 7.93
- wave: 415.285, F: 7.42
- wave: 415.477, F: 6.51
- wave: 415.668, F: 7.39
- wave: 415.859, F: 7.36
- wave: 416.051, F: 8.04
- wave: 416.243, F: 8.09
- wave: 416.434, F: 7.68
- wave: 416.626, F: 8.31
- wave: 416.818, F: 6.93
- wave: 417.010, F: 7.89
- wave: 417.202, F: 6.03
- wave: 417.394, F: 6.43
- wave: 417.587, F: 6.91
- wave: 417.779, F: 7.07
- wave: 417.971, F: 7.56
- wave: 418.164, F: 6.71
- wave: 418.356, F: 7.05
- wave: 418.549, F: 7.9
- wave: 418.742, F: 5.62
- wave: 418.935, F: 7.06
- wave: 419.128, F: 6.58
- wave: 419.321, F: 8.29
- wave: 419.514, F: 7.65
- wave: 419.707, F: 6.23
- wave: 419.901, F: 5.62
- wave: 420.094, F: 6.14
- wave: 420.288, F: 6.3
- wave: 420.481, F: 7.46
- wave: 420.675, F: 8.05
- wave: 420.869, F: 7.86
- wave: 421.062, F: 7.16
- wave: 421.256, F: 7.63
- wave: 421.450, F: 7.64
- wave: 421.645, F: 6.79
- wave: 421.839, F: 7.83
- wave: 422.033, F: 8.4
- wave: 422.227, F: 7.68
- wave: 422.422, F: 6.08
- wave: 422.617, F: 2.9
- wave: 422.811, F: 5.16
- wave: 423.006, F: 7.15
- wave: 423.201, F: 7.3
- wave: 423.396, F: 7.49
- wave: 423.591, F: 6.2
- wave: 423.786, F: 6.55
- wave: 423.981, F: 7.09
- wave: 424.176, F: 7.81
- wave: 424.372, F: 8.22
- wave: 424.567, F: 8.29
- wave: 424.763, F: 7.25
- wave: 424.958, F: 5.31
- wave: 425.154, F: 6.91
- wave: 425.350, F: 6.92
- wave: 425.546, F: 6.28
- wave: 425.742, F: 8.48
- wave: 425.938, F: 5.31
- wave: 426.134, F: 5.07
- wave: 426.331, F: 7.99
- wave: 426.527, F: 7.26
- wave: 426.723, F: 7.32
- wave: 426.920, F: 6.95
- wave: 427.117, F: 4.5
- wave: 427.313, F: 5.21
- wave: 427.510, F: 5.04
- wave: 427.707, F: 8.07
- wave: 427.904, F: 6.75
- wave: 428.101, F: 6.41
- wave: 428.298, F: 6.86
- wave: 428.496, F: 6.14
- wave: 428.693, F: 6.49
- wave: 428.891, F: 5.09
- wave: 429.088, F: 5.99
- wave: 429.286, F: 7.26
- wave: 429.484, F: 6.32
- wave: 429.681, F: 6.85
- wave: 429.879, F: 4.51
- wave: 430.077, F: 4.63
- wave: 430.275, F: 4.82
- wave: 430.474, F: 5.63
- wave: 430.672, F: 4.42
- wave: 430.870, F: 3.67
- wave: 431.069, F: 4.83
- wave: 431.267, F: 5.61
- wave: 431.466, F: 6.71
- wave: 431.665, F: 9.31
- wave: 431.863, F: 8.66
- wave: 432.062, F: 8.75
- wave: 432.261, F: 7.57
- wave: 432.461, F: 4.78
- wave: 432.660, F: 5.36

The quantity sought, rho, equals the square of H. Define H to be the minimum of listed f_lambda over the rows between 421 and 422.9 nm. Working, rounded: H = 2.9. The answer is 8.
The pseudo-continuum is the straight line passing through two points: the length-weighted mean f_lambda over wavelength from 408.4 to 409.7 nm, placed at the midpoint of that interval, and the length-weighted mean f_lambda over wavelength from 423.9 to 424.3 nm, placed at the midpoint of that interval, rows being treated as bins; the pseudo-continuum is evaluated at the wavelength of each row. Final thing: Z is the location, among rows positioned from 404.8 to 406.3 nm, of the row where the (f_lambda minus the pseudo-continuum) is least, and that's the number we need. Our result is 405.832 nm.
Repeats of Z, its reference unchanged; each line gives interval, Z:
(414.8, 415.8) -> 415.477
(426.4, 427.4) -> 427.117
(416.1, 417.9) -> 417.202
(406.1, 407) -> 406.393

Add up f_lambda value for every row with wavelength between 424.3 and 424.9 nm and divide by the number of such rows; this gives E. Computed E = 7.9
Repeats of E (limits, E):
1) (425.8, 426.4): 6.1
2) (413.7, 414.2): 7.4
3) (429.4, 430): 5.9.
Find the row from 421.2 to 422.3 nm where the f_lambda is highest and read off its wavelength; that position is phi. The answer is 422.033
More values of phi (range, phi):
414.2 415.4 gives 414.712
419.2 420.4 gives 419.321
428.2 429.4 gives 429.286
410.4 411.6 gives 411.478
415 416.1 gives 416.051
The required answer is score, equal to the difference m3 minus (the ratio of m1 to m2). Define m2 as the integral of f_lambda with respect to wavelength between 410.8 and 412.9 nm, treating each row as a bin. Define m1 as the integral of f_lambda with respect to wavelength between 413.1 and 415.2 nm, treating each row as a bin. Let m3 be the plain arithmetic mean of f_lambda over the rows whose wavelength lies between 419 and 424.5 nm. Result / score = 6.07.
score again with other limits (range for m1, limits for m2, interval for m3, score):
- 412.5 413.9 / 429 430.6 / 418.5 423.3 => 5.81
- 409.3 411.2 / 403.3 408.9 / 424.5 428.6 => 6.23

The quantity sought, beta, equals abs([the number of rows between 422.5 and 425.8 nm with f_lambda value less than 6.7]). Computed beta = 6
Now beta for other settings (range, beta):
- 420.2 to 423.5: 4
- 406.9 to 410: 4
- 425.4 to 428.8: 9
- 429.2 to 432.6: 10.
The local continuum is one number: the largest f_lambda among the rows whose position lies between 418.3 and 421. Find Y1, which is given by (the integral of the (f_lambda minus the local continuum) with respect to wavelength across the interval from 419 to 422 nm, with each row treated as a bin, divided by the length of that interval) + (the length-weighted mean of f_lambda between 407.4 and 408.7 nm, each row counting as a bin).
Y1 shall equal 5.96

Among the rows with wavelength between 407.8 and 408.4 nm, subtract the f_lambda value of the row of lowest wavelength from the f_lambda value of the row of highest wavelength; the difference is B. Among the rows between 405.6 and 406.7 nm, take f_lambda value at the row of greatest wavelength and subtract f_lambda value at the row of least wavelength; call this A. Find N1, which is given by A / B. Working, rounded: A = -1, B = 1.2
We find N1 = -0.8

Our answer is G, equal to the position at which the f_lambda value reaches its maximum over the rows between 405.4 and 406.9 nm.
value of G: 406.019 nm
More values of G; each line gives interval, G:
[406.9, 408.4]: 406.955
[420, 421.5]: 420.675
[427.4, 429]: 427.707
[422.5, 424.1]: 423.396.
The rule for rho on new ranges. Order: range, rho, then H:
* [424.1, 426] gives 28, 5.31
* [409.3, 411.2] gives 32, 5.63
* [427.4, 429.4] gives 25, 5.04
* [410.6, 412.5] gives 42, 6.48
